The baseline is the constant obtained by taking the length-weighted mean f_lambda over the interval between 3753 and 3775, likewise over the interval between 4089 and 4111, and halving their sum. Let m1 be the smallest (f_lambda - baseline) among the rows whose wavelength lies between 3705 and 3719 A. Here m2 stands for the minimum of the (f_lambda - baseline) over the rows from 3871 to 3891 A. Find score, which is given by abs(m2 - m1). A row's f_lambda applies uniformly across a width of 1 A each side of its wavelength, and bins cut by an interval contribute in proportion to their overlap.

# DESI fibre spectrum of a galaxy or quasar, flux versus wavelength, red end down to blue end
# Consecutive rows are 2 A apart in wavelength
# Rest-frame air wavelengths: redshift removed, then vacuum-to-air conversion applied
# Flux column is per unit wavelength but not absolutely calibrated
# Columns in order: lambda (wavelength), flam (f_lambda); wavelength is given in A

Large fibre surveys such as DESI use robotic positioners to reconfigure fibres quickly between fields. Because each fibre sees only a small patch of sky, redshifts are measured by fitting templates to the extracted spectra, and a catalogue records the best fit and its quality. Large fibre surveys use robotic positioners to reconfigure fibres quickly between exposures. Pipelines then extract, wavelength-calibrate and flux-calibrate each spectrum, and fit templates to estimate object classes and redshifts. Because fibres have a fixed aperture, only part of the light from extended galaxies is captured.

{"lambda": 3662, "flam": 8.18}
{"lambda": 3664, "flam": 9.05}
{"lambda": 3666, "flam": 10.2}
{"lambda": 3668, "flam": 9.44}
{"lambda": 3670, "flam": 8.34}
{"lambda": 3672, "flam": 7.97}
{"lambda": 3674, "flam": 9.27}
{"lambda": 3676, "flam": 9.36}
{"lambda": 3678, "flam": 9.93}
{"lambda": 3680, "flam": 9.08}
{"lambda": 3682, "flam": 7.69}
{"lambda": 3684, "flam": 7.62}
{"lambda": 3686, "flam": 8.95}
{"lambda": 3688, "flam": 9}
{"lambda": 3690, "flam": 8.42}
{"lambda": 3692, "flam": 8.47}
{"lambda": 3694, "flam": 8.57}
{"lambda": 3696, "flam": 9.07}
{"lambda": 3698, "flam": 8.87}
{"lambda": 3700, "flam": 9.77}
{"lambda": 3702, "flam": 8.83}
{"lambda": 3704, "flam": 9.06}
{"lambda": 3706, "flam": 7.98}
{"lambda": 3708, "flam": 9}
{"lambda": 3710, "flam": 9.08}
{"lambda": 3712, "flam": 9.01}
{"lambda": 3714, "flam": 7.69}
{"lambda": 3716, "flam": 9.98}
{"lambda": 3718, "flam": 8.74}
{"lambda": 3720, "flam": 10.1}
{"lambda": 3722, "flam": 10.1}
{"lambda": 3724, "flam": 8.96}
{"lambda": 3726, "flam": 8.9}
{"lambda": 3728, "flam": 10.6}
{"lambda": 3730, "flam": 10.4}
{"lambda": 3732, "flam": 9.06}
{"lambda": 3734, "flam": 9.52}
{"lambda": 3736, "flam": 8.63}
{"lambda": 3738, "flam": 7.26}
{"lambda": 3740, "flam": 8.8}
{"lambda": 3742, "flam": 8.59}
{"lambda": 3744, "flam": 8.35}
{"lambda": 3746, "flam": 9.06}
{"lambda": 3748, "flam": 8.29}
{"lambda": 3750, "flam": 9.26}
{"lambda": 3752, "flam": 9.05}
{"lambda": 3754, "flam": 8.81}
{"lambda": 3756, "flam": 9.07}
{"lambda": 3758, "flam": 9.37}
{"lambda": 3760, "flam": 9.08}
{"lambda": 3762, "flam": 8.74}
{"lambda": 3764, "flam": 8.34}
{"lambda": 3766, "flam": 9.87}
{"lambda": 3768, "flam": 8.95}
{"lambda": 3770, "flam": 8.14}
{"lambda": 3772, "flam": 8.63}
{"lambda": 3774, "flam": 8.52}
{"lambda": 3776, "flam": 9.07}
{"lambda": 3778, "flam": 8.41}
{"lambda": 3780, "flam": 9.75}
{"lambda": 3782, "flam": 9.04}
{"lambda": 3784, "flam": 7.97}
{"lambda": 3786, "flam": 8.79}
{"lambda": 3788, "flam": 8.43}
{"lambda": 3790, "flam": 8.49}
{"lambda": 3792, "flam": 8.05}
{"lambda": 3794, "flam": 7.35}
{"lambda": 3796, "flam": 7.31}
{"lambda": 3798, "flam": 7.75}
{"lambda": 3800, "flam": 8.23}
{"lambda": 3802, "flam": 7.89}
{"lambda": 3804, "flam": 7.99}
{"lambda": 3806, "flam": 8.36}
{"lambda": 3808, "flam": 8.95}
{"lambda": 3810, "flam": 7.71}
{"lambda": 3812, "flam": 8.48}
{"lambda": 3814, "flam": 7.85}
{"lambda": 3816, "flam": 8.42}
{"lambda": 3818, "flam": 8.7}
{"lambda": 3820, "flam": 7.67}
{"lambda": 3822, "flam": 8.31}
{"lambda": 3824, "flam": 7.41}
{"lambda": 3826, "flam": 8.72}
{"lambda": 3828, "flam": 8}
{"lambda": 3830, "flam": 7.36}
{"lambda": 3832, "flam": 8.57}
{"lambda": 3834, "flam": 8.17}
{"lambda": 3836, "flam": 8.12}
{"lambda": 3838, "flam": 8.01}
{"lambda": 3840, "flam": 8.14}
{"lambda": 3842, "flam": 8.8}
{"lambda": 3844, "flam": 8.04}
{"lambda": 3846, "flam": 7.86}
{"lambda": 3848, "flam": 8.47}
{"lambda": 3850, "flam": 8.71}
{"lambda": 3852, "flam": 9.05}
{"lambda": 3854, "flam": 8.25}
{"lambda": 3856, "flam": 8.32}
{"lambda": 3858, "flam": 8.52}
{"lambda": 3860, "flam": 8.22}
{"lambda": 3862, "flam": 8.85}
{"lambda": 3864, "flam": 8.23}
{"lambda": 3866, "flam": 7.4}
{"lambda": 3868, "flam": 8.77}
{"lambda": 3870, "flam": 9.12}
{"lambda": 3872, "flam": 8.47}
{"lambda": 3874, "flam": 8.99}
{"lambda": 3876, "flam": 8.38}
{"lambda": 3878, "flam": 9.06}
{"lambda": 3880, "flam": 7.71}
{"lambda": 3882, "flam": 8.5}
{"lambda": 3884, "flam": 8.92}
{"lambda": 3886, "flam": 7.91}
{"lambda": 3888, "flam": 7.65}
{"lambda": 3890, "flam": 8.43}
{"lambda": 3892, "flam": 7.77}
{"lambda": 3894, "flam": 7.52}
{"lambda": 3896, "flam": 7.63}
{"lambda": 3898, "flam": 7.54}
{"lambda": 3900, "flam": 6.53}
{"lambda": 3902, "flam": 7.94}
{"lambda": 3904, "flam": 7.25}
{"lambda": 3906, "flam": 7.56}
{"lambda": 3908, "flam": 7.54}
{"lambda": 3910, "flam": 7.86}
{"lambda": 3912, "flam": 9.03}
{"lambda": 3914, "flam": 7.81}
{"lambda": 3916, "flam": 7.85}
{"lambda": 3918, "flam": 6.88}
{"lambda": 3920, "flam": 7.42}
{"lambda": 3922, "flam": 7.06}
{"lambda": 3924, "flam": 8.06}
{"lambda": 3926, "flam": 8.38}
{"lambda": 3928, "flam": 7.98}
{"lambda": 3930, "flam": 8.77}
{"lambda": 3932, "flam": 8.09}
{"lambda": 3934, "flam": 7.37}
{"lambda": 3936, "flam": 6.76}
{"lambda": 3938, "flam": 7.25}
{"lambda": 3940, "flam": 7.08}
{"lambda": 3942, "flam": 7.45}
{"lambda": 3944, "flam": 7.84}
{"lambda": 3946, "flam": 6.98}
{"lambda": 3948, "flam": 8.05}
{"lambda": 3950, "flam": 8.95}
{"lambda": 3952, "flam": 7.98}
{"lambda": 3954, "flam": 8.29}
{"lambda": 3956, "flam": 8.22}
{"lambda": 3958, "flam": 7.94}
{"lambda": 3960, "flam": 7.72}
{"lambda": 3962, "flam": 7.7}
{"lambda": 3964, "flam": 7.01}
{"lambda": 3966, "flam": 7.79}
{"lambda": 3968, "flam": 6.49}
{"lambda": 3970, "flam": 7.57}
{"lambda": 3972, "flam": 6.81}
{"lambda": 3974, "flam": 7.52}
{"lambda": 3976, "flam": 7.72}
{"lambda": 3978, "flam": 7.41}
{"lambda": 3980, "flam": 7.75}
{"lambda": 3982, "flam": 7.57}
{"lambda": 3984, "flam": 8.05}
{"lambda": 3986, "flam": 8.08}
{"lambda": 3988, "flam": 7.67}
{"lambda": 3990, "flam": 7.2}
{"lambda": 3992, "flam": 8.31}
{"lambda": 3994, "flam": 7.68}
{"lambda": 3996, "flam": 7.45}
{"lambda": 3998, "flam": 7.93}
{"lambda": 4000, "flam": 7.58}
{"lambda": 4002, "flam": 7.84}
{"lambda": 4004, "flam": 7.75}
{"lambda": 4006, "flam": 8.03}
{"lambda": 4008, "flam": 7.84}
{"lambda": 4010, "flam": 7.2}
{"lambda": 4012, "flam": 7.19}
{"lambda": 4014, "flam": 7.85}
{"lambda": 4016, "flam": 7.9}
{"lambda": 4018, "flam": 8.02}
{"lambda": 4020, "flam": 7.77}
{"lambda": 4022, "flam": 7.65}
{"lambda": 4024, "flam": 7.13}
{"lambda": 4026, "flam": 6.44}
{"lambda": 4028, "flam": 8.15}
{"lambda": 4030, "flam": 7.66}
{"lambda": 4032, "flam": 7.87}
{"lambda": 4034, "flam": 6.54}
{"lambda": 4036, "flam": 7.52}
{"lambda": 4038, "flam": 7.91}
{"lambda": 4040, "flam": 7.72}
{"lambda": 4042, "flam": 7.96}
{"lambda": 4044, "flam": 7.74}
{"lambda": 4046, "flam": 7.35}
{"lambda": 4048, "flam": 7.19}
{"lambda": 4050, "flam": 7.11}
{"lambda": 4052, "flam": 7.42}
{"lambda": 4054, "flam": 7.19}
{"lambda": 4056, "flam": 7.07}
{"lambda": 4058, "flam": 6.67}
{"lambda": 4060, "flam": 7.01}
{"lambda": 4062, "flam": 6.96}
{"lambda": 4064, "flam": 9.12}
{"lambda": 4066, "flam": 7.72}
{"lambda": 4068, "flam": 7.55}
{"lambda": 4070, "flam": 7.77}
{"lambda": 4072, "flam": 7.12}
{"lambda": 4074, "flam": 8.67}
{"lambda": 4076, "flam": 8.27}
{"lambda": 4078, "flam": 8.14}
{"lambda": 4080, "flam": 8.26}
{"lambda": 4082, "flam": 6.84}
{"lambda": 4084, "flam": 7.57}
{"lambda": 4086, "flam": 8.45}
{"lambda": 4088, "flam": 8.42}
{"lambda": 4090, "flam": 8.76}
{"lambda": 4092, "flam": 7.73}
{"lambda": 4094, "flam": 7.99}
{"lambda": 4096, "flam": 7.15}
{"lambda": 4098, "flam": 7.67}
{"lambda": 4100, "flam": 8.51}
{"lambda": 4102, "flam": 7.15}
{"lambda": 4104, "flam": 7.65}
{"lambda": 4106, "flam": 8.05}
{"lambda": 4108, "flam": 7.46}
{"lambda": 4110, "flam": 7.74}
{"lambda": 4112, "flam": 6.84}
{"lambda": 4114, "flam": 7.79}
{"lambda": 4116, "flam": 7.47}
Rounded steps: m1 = -0.65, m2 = -0.7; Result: 0.0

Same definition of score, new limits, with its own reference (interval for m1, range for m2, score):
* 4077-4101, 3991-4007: 0.6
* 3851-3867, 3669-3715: 0.2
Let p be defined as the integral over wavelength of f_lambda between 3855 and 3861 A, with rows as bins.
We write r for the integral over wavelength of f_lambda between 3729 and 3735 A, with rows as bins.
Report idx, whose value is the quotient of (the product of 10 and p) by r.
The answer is 8.6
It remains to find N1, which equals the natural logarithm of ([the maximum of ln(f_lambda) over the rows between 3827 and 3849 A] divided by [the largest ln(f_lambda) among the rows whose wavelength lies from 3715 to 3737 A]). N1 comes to -0.08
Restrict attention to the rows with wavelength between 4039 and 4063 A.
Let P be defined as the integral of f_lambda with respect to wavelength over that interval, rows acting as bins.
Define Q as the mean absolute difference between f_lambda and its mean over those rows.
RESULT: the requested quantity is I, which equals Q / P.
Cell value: 0.0017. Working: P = 175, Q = 0.30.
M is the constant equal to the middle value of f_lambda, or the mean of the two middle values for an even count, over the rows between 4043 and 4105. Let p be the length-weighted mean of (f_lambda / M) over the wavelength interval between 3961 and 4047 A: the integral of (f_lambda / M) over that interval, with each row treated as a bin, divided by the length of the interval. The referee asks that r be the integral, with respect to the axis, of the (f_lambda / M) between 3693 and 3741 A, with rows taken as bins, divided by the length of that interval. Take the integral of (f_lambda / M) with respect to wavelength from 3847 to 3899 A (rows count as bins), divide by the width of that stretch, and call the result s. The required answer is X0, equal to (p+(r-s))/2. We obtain 0.546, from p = 0.99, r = 1.19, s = 1.09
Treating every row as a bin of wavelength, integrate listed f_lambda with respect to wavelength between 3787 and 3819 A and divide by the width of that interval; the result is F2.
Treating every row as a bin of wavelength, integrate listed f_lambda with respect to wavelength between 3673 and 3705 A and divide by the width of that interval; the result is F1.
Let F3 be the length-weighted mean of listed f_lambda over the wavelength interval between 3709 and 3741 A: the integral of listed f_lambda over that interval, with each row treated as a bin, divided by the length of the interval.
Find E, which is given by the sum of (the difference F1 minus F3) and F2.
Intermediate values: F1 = 8.9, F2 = 8.1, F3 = 9.2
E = 7.8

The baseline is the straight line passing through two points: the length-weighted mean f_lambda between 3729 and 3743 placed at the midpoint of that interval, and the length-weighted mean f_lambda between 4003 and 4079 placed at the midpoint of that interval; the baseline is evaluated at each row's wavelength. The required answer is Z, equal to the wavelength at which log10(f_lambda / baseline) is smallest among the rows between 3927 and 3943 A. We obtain 3936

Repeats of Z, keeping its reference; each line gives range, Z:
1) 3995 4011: 4010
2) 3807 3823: 3820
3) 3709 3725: 3714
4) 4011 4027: 4026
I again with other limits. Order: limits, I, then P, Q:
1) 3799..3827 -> 0.0016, 229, 0.38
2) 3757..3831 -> 0.0008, 620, 0.50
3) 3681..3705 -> 0.0022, 209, 0.45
